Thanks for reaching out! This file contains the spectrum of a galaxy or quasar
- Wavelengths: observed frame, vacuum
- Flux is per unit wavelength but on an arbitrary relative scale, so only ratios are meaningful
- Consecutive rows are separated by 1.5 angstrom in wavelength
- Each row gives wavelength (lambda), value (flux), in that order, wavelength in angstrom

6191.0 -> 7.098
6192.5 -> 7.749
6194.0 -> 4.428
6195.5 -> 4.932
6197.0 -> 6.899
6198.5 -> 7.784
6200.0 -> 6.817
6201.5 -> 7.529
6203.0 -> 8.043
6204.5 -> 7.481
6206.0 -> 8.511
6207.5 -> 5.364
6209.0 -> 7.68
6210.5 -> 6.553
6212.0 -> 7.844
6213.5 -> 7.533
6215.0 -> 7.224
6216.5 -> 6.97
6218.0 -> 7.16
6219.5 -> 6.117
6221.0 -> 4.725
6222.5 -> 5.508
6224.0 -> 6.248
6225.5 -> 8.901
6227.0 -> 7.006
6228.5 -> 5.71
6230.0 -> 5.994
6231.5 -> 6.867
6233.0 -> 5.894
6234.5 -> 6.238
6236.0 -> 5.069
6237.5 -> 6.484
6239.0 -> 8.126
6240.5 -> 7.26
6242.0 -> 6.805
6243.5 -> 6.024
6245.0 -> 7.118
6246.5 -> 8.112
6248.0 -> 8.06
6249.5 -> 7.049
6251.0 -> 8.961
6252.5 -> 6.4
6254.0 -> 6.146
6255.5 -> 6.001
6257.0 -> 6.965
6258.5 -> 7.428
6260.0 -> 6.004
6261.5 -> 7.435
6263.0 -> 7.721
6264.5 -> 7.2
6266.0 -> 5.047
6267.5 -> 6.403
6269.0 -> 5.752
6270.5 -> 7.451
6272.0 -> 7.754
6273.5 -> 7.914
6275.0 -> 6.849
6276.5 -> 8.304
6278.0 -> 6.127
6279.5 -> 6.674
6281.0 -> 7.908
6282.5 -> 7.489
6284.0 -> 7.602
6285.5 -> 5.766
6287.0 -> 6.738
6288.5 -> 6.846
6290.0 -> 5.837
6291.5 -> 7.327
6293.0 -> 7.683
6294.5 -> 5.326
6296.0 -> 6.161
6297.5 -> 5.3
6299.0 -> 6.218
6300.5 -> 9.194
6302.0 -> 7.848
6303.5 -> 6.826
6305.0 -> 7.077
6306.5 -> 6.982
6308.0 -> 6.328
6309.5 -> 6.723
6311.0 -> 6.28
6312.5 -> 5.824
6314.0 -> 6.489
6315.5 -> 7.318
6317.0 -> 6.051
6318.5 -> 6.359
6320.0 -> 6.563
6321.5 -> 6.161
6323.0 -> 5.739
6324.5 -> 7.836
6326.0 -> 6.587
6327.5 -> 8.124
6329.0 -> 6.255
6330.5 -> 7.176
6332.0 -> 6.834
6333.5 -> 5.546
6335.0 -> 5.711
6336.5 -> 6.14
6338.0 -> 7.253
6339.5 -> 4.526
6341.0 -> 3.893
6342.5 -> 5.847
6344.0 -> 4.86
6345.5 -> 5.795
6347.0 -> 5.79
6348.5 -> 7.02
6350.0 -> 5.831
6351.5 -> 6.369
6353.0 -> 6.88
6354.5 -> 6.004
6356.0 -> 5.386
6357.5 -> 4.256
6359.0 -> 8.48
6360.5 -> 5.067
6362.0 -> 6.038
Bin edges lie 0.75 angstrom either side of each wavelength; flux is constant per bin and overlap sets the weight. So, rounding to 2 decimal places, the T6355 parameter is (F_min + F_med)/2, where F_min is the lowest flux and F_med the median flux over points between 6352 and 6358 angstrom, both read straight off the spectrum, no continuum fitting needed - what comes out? 4.98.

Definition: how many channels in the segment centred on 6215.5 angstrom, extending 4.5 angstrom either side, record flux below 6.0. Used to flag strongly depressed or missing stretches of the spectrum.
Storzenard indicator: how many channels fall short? 0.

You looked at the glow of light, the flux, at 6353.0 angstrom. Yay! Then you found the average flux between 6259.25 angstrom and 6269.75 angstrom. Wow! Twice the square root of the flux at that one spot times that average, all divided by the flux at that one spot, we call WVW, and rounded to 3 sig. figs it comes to 1.95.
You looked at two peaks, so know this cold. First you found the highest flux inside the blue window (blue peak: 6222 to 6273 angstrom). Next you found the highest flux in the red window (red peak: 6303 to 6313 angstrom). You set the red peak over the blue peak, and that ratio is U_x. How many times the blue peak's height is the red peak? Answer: 0.79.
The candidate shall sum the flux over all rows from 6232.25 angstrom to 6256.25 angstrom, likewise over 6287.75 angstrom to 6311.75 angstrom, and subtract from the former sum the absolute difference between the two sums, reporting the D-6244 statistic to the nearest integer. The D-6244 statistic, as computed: 108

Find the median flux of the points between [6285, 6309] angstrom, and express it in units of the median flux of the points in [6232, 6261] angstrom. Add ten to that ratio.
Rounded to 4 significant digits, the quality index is 11.00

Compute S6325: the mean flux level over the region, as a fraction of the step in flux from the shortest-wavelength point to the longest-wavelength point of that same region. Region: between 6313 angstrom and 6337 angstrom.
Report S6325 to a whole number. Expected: -19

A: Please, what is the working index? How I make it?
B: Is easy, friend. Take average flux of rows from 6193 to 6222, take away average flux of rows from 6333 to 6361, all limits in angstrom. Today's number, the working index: 1.0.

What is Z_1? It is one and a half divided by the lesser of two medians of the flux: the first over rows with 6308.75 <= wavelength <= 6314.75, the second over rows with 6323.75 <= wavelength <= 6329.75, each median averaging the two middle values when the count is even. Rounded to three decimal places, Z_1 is 0.235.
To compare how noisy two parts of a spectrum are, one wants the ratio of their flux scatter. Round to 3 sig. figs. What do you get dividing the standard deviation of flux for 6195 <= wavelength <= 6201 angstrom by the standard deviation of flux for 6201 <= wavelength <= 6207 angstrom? 2.47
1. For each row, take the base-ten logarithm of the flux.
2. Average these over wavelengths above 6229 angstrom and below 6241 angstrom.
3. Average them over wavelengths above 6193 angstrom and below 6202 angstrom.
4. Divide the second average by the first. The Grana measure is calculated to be 0.99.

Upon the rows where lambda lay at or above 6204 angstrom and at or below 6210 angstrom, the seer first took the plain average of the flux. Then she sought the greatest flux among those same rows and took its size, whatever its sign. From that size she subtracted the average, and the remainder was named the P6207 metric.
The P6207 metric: 1.3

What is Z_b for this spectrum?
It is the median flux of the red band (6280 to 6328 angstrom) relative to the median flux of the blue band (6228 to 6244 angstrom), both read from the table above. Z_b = 1.07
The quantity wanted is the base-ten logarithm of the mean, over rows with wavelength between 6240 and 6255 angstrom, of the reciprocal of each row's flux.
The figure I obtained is -0.85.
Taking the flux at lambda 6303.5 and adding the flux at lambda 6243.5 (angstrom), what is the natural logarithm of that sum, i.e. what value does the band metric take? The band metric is 2.55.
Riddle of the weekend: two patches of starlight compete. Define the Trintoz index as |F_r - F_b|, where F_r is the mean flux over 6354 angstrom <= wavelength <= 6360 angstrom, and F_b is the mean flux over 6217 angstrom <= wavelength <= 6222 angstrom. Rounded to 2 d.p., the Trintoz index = 0.03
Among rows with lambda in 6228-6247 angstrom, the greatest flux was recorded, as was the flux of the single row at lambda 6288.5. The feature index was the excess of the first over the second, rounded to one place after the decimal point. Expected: 1.3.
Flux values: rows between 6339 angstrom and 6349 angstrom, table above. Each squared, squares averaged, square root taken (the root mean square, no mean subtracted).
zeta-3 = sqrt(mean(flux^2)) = 5.5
